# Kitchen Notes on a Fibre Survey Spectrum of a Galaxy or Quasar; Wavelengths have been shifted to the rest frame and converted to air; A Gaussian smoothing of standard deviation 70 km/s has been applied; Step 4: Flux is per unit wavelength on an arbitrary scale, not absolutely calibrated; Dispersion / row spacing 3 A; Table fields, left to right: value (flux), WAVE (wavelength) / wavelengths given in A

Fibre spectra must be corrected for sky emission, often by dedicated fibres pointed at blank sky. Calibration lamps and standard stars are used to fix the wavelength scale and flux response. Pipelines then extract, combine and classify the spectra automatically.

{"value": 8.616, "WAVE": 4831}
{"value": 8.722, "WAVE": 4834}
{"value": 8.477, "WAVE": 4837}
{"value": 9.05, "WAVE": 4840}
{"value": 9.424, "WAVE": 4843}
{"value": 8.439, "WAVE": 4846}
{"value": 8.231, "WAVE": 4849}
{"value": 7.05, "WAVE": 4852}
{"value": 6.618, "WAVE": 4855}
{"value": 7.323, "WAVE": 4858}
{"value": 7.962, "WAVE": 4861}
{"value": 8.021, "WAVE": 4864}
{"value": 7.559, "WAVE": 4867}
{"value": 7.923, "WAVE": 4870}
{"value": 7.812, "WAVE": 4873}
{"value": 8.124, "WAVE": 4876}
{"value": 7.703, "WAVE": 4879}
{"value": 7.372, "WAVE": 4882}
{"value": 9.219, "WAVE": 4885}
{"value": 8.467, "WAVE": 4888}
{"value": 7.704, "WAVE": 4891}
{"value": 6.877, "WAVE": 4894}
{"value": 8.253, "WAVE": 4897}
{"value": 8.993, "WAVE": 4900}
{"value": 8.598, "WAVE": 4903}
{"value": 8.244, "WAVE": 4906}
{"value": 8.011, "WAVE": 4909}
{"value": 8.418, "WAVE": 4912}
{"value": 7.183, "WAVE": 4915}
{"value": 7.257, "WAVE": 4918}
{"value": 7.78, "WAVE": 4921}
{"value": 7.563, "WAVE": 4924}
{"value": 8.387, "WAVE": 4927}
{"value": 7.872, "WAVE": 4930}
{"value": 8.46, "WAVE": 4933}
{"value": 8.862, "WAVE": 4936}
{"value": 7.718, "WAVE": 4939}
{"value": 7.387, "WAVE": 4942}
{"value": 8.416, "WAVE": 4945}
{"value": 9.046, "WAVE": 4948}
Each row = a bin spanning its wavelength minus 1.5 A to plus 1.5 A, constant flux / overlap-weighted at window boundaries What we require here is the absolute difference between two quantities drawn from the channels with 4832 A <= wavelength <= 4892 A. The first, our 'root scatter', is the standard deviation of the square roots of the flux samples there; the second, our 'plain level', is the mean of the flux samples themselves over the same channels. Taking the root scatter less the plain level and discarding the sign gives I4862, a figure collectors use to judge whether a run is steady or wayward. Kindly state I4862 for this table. 7.94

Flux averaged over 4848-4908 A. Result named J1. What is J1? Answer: 7.90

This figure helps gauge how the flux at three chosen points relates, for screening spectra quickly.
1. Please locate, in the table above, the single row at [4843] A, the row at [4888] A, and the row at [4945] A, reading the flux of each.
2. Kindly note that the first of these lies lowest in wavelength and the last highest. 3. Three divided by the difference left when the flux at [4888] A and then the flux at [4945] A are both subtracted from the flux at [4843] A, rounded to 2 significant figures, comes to -0.40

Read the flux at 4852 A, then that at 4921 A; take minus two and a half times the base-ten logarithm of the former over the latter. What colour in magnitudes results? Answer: 0.11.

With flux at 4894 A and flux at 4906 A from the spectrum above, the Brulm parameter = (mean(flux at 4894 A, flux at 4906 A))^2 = 57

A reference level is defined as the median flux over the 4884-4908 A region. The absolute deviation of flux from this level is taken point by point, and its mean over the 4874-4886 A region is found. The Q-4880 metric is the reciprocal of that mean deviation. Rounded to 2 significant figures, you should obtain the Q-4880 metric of 1.5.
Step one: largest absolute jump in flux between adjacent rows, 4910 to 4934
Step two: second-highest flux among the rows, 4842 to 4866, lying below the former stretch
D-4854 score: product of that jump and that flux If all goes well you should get 10.4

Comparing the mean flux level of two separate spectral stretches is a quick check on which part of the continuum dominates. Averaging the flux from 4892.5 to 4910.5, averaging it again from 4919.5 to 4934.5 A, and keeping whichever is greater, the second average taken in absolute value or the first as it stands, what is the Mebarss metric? 8.16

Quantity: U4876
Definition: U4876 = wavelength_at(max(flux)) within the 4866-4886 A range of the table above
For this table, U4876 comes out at 4885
